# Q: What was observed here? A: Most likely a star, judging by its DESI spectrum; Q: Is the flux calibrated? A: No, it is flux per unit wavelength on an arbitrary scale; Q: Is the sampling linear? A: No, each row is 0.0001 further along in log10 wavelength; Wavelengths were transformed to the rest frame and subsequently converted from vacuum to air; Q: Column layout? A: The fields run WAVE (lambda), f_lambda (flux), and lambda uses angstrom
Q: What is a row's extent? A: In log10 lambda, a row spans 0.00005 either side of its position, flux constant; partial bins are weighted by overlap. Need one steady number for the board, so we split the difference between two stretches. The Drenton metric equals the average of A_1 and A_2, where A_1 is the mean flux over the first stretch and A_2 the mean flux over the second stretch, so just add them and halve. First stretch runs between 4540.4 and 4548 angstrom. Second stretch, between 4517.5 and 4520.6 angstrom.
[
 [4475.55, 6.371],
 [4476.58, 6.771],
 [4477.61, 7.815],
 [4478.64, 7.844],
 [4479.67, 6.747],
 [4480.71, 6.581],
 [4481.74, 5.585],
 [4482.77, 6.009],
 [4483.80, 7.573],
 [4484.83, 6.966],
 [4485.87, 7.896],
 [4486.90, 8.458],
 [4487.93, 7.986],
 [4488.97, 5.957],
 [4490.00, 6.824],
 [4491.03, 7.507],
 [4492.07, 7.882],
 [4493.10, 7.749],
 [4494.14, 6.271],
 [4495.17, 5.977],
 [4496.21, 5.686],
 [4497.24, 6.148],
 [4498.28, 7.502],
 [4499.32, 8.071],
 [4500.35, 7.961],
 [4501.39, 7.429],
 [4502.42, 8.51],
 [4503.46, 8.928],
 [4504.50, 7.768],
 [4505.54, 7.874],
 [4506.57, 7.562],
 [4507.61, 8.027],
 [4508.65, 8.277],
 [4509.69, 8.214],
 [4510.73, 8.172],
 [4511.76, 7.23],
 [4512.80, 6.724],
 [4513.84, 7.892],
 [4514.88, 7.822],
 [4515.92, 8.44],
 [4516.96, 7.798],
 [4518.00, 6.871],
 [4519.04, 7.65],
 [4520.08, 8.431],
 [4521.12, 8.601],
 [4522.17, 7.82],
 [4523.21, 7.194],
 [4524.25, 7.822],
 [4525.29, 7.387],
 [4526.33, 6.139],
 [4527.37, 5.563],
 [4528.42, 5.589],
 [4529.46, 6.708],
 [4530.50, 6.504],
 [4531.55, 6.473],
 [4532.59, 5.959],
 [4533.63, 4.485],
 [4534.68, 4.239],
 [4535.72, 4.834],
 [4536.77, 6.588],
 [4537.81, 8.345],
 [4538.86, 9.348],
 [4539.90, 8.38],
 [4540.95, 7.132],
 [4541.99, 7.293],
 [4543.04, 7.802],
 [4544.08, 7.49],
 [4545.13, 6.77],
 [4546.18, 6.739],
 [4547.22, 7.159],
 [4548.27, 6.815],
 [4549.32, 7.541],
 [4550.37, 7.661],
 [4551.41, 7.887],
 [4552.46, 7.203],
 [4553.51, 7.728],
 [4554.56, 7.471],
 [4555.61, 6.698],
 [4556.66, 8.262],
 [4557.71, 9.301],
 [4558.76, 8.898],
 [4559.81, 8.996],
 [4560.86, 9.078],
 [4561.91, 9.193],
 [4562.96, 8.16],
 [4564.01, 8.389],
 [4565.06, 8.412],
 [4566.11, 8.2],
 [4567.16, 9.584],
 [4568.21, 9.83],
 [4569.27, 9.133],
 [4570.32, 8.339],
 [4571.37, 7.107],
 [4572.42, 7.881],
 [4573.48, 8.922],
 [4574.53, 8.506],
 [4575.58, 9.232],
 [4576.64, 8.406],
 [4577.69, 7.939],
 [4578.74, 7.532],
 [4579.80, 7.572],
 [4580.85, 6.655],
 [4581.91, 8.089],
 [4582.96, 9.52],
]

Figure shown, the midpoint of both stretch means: 7.42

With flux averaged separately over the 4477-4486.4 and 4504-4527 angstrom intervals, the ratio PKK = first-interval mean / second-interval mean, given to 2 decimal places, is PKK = 0.91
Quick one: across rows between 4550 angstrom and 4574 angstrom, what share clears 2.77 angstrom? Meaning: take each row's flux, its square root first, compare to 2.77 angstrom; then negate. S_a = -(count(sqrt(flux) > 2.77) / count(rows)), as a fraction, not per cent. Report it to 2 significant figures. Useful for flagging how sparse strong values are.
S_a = -0.78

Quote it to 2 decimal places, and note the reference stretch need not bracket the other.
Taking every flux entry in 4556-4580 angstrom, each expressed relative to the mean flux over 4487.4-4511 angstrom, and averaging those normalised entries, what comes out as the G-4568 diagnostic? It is 1.14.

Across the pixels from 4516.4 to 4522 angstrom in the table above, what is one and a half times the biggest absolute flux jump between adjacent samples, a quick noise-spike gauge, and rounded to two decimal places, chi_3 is 1.39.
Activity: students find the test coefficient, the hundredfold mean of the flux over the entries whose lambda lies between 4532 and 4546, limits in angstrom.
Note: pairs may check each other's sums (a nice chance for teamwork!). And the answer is 682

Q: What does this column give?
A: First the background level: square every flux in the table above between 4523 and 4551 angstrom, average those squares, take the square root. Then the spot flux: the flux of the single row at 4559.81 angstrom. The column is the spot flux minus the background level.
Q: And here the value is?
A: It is 2.1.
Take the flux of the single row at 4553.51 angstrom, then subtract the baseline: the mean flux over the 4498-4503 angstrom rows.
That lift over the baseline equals -0.2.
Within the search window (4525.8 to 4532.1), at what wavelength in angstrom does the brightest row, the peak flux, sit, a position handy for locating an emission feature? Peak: 4529.46 angstrom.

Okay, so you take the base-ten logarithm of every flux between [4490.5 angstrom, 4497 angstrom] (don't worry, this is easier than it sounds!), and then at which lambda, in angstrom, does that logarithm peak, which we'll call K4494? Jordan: 4492.07 angstrom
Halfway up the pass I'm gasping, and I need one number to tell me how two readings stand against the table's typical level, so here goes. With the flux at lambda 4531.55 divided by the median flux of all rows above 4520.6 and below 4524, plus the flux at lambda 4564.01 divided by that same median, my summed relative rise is 1.90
